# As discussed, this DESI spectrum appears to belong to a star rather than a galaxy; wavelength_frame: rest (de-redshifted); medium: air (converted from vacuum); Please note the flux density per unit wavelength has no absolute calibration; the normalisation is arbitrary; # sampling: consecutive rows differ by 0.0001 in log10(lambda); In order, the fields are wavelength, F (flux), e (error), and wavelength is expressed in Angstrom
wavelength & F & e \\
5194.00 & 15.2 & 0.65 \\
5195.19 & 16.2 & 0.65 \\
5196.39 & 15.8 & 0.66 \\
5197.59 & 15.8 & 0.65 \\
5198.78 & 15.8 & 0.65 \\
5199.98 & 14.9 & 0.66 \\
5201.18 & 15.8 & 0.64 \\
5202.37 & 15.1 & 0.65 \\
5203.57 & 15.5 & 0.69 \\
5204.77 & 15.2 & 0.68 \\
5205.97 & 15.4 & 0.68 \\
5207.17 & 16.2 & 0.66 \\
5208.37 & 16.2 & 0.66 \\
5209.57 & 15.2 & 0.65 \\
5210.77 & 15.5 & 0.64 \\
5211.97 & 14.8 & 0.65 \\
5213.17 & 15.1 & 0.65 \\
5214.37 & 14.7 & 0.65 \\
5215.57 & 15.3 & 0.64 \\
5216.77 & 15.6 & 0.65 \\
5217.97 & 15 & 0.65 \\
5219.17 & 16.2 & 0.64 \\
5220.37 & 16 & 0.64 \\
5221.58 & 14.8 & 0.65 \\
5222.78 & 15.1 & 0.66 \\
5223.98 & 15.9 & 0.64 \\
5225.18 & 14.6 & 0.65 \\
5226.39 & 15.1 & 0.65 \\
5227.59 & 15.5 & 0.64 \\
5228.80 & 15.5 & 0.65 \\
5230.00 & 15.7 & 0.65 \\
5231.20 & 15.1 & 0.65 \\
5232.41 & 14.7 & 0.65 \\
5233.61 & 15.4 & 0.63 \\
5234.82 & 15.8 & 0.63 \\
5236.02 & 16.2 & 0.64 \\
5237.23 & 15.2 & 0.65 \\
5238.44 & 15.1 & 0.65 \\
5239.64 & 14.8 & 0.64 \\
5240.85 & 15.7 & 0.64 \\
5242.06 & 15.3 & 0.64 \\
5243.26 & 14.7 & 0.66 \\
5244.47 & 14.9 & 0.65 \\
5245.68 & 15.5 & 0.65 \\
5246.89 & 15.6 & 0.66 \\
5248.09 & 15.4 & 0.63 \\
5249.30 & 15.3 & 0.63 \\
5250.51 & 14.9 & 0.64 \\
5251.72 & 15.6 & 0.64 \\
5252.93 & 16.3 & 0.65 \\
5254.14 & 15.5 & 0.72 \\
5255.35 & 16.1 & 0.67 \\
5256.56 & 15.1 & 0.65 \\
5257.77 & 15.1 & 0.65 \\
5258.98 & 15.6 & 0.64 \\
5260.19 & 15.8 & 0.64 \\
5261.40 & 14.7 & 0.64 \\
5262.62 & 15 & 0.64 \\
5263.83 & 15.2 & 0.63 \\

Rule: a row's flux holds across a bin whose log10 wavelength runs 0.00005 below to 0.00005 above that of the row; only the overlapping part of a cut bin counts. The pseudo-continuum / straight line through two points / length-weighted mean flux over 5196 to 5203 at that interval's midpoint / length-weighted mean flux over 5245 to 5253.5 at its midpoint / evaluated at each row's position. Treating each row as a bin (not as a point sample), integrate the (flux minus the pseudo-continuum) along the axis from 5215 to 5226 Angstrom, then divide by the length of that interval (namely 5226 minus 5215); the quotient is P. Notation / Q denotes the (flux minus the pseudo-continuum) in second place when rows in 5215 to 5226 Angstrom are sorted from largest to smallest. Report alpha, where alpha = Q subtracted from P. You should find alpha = -0.62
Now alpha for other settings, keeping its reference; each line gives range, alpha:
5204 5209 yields -0.46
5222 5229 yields -0.24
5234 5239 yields -0.23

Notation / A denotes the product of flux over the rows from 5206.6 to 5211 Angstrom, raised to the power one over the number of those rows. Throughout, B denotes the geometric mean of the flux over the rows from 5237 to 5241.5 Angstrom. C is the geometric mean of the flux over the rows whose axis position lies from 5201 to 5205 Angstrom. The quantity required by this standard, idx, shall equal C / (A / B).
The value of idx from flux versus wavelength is 14.8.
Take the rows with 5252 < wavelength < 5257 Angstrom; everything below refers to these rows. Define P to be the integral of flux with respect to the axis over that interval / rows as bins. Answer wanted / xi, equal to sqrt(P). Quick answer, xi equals 8.9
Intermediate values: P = 79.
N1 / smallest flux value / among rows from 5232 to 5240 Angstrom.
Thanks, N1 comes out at 14.7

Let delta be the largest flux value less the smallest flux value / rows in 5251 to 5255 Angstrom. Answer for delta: 0.80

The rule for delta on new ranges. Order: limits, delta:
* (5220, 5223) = 1.20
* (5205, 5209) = 0.80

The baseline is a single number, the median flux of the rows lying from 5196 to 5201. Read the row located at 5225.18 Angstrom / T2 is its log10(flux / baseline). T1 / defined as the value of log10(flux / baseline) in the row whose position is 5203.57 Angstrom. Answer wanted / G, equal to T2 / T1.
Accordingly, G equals 4.1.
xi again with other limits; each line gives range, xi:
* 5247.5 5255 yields 10.8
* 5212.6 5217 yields 8.2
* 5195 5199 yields 8.0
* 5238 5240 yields 5.5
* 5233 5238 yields 8.8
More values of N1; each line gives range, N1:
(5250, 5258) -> 14.9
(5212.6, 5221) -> 14.7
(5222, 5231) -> 14.6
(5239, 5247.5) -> 14.7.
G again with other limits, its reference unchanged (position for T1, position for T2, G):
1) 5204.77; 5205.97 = 0.7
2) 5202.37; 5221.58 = 1.4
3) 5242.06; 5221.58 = 2.0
